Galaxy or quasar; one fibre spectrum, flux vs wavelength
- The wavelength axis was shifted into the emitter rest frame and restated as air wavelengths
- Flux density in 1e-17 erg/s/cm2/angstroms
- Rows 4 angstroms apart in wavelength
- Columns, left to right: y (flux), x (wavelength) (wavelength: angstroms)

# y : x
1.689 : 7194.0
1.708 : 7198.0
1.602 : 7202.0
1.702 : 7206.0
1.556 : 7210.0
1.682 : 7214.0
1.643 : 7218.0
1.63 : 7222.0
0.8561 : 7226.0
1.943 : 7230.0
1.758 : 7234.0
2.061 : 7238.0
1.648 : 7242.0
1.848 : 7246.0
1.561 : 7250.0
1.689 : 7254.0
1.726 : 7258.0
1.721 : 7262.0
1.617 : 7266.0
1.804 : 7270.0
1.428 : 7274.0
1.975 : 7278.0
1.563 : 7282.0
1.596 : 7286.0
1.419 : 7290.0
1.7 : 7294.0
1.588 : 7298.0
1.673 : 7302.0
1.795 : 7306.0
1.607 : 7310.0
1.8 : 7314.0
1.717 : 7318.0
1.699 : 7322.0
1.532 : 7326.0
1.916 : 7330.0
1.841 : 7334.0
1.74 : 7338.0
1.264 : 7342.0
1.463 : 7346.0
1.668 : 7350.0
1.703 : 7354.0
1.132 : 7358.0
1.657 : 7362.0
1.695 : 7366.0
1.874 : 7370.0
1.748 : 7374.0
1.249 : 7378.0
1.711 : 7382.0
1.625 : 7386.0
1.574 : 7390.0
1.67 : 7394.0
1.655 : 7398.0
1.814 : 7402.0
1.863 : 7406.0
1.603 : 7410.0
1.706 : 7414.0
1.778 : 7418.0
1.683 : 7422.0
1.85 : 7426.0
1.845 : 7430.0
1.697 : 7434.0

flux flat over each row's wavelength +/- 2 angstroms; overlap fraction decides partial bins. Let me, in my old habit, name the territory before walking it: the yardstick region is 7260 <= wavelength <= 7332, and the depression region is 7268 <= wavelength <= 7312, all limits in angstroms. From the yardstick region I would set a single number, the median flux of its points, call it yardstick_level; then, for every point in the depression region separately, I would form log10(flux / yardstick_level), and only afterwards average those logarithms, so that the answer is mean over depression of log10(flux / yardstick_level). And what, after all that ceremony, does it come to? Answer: -0.011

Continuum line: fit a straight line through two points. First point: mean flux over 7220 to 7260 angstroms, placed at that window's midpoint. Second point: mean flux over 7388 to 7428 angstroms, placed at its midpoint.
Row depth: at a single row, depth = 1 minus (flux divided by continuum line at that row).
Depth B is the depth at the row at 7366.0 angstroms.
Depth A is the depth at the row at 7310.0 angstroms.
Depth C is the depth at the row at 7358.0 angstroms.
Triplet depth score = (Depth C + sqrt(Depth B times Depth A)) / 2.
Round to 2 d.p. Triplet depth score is 0.18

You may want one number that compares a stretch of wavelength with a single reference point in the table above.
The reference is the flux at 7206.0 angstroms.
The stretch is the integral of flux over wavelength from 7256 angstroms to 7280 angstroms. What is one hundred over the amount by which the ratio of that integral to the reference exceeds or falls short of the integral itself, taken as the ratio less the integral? -5.9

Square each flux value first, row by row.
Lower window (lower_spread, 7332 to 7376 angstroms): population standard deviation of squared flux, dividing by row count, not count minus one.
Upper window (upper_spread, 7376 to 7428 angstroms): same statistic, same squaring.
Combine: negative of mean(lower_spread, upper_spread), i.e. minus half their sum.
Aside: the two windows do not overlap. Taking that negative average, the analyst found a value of -0.57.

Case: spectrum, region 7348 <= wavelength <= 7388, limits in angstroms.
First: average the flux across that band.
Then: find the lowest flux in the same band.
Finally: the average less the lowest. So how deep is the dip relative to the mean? 0.47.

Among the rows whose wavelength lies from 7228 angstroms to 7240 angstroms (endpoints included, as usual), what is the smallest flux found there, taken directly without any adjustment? 1.758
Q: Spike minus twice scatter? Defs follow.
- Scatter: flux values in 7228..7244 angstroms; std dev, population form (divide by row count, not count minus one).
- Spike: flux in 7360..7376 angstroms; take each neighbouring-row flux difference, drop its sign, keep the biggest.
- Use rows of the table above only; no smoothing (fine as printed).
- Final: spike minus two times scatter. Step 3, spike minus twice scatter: -0.14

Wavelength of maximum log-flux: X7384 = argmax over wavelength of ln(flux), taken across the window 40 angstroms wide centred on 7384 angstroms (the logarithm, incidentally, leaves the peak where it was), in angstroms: 7370.0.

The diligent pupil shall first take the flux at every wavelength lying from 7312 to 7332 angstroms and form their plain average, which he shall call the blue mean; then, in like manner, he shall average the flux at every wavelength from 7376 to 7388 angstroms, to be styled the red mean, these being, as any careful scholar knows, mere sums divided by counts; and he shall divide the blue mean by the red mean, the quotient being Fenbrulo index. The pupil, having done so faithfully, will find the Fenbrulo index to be 1.13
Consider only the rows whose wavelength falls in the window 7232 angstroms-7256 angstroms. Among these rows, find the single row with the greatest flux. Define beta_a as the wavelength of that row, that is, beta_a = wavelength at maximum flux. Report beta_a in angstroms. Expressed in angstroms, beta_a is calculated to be 7238.0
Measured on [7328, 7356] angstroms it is 7330.0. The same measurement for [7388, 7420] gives 7406.0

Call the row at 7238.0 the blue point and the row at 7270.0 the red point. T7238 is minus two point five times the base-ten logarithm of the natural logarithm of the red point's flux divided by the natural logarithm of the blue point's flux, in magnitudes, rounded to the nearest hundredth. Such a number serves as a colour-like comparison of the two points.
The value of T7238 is 0.22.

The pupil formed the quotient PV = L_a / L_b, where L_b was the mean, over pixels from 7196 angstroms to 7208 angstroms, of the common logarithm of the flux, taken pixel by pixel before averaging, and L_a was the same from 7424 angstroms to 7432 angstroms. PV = 1.20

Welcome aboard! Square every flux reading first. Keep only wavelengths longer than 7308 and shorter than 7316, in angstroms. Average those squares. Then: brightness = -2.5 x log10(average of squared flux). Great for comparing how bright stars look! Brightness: -1.16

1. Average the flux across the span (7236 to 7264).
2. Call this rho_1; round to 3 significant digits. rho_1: 1.75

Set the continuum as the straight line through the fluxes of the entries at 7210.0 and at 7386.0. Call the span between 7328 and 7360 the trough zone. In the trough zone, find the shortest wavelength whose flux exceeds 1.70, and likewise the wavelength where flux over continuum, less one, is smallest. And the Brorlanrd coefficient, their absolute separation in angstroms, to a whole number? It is 28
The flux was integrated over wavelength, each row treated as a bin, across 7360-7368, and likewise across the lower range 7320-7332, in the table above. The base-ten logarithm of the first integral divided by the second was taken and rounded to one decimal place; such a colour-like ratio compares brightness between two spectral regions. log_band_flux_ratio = -0.2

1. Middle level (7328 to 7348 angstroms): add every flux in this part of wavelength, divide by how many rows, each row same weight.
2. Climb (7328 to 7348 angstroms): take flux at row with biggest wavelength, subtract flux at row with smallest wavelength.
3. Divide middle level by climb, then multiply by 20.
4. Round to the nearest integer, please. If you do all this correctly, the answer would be -73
